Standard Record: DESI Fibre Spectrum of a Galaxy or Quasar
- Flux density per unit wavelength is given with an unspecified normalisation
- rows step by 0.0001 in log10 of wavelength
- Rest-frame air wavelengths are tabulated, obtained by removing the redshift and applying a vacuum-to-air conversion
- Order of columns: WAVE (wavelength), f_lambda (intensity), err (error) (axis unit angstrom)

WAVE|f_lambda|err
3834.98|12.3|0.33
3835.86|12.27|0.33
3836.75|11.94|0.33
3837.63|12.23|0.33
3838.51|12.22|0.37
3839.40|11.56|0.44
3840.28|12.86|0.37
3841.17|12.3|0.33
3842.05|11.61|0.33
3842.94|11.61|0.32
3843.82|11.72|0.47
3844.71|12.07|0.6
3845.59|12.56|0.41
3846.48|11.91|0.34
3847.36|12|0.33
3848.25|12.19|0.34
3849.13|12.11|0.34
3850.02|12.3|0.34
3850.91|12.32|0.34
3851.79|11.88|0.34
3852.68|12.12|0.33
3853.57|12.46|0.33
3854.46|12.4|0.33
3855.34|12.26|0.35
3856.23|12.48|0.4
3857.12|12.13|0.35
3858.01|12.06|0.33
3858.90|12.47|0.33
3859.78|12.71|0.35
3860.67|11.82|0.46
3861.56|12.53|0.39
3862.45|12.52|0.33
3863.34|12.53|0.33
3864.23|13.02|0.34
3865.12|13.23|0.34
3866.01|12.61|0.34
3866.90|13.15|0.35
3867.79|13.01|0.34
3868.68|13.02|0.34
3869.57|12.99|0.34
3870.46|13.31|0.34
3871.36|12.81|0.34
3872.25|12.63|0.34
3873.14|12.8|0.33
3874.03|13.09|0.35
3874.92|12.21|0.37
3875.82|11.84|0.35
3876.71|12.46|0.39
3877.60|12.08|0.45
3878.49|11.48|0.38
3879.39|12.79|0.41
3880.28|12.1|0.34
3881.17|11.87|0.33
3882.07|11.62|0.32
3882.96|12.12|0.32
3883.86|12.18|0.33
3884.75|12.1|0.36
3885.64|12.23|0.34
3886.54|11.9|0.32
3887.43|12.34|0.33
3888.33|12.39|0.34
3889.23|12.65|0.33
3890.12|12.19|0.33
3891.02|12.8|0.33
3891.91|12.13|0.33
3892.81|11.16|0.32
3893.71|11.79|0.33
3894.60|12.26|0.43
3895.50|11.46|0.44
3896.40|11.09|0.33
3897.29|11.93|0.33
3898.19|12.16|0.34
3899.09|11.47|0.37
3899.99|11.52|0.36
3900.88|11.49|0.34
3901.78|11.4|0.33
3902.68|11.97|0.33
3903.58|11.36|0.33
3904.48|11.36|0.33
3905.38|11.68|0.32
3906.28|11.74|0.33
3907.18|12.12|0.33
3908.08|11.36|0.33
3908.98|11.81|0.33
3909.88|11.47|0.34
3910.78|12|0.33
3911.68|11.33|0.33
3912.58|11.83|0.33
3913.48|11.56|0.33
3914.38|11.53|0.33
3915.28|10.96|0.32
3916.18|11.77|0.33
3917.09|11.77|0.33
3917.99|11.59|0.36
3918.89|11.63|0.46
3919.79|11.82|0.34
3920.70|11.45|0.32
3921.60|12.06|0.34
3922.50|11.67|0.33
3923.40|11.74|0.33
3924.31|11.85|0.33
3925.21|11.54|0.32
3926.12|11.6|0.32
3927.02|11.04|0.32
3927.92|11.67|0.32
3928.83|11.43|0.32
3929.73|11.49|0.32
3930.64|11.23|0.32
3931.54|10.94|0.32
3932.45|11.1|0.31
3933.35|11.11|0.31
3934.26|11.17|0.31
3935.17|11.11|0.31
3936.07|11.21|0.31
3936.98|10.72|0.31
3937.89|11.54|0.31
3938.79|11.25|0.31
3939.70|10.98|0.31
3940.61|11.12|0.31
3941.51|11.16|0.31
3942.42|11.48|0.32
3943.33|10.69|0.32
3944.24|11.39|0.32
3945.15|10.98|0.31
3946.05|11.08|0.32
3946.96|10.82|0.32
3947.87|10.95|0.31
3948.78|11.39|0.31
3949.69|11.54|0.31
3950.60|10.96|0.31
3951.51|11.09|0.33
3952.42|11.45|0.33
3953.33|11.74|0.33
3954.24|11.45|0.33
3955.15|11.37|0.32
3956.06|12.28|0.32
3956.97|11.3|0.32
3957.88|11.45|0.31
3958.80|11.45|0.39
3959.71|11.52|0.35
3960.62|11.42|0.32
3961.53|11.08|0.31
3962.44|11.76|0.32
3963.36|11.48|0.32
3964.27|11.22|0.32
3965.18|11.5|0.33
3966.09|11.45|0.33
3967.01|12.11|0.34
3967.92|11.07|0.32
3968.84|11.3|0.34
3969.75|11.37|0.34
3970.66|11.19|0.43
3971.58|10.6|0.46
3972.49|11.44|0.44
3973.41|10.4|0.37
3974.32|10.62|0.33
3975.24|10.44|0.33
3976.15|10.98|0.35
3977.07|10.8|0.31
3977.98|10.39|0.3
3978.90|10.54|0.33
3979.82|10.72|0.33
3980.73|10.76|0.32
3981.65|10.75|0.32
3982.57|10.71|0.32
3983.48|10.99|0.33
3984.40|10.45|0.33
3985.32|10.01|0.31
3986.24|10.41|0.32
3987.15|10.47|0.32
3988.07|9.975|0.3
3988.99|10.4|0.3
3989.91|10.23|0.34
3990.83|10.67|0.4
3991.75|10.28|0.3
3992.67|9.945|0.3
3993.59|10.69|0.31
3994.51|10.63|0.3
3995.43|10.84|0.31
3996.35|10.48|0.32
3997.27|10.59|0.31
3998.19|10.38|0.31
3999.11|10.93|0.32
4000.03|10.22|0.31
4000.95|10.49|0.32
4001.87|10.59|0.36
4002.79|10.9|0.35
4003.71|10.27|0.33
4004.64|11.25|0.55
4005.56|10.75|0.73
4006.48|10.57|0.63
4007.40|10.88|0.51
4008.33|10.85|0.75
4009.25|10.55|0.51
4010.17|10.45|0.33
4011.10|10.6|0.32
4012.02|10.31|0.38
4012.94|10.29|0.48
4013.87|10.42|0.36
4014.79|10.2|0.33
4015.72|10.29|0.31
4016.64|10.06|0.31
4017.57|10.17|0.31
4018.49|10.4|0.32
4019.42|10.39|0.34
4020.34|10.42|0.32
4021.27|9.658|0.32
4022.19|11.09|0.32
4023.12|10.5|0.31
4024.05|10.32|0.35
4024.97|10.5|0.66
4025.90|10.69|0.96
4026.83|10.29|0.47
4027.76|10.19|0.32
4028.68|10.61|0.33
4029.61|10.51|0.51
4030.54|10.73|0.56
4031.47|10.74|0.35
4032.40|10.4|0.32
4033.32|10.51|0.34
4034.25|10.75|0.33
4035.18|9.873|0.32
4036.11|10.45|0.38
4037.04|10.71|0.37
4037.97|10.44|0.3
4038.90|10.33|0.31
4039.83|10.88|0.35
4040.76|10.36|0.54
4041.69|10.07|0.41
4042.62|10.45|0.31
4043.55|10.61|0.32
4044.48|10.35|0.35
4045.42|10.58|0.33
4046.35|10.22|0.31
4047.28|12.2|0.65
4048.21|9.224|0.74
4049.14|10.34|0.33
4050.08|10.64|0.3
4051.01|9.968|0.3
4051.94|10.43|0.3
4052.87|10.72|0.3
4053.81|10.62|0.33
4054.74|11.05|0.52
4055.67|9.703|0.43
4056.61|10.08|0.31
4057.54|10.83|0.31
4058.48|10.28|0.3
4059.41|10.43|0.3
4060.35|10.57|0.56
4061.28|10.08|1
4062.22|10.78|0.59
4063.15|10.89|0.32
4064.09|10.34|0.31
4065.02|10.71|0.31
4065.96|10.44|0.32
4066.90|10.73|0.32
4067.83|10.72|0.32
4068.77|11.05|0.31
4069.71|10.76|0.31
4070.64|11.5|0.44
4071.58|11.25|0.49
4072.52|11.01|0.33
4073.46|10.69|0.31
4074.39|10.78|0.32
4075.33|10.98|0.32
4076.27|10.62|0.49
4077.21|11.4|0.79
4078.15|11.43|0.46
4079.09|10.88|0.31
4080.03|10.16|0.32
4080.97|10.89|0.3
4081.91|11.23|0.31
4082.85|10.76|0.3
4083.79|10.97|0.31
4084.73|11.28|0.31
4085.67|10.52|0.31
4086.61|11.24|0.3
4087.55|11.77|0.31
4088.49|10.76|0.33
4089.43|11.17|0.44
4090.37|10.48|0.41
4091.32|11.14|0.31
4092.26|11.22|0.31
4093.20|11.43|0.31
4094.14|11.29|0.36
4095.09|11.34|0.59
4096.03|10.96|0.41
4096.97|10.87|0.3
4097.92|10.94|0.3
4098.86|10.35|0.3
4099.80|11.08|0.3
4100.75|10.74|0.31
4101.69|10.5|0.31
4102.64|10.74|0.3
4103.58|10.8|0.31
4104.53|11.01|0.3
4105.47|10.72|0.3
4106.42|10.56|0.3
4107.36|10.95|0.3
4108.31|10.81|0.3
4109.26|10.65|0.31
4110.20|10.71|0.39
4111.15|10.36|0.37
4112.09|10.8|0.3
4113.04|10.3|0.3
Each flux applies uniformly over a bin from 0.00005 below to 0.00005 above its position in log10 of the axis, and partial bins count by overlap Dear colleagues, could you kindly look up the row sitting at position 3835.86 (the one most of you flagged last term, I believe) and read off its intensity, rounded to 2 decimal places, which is 12.27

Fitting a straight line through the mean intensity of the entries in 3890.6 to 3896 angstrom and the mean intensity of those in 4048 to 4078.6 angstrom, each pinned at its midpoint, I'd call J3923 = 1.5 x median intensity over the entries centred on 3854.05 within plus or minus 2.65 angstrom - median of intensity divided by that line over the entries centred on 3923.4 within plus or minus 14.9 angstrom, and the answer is 17.5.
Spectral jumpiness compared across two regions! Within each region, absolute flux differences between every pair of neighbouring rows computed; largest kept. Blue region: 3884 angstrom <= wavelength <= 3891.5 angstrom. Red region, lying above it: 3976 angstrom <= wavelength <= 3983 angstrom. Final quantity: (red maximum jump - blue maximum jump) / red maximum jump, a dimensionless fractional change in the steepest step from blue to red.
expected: -0.49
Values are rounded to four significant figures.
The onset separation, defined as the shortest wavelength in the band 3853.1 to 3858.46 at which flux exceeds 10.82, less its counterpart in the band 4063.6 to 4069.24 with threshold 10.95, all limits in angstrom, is -215.2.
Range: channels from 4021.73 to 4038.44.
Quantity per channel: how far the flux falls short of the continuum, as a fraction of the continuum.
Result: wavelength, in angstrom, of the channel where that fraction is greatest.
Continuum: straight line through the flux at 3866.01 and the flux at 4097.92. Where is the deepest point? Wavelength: 4035.18 angstrom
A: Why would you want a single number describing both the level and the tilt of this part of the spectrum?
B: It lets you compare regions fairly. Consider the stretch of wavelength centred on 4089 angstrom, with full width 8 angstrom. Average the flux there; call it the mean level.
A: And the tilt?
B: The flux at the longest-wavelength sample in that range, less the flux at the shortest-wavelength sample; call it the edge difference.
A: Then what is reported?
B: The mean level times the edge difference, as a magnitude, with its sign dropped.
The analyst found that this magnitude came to 7.7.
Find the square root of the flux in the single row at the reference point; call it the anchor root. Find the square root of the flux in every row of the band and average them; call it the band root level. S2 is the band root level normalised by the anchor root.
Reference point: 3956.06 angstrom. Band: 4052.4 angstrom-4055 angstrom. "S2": 0.94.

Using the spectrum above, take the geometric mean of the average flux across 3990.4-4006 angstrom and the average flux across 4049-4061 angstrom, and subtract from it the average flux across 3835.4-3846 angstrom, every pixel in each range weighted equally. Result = -1.6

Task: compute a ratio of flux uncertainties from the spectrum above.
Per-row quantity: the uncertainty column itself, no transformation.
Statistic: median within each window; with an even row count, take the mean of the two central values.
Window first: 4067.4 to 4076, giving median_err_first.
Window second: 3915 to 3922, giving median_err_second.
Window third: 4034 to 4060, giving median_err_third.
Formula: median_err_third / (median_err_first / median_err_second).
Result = 0.340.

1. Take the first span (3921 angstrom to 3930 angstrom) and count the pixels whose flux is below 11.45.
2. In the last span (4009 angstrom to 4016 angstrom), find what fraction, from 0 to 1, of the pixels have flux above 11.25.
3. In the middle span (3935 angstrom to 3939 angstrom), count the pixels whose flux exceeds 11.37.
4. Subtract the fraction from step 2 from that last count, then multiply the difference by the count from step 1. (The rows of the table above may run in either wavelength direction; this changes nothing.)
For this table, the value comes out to 2.0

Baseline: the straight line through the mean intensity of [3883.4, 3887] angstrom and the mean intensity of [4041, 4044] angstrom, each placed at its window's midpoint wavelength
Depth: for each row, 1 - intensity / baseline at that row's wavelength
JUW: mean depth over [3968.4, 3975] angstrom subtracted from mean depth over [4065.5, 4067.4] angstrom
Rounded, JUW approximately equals -0.06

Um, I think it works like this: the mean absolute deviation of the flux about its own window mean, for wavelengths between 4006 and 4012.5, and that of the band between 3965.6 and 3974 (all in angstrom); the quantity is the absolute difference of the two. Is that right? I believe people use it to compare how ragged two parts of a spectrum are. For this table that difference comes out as 0.204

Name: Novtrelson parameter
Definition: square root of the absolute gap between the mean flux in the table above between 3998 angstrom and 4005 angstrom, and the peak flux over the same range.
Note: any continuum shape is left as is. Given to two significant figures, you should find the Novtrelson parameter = 0.79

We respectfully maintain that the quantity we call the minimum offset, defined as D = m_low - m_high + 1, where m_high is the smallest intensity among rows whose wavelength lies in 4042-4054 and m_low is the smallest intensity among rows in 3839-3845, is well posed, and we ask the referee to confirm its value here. 3.3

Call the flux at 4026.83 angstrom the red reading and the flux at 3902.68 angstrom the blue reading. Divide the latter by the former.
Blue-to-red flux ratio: 1.16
